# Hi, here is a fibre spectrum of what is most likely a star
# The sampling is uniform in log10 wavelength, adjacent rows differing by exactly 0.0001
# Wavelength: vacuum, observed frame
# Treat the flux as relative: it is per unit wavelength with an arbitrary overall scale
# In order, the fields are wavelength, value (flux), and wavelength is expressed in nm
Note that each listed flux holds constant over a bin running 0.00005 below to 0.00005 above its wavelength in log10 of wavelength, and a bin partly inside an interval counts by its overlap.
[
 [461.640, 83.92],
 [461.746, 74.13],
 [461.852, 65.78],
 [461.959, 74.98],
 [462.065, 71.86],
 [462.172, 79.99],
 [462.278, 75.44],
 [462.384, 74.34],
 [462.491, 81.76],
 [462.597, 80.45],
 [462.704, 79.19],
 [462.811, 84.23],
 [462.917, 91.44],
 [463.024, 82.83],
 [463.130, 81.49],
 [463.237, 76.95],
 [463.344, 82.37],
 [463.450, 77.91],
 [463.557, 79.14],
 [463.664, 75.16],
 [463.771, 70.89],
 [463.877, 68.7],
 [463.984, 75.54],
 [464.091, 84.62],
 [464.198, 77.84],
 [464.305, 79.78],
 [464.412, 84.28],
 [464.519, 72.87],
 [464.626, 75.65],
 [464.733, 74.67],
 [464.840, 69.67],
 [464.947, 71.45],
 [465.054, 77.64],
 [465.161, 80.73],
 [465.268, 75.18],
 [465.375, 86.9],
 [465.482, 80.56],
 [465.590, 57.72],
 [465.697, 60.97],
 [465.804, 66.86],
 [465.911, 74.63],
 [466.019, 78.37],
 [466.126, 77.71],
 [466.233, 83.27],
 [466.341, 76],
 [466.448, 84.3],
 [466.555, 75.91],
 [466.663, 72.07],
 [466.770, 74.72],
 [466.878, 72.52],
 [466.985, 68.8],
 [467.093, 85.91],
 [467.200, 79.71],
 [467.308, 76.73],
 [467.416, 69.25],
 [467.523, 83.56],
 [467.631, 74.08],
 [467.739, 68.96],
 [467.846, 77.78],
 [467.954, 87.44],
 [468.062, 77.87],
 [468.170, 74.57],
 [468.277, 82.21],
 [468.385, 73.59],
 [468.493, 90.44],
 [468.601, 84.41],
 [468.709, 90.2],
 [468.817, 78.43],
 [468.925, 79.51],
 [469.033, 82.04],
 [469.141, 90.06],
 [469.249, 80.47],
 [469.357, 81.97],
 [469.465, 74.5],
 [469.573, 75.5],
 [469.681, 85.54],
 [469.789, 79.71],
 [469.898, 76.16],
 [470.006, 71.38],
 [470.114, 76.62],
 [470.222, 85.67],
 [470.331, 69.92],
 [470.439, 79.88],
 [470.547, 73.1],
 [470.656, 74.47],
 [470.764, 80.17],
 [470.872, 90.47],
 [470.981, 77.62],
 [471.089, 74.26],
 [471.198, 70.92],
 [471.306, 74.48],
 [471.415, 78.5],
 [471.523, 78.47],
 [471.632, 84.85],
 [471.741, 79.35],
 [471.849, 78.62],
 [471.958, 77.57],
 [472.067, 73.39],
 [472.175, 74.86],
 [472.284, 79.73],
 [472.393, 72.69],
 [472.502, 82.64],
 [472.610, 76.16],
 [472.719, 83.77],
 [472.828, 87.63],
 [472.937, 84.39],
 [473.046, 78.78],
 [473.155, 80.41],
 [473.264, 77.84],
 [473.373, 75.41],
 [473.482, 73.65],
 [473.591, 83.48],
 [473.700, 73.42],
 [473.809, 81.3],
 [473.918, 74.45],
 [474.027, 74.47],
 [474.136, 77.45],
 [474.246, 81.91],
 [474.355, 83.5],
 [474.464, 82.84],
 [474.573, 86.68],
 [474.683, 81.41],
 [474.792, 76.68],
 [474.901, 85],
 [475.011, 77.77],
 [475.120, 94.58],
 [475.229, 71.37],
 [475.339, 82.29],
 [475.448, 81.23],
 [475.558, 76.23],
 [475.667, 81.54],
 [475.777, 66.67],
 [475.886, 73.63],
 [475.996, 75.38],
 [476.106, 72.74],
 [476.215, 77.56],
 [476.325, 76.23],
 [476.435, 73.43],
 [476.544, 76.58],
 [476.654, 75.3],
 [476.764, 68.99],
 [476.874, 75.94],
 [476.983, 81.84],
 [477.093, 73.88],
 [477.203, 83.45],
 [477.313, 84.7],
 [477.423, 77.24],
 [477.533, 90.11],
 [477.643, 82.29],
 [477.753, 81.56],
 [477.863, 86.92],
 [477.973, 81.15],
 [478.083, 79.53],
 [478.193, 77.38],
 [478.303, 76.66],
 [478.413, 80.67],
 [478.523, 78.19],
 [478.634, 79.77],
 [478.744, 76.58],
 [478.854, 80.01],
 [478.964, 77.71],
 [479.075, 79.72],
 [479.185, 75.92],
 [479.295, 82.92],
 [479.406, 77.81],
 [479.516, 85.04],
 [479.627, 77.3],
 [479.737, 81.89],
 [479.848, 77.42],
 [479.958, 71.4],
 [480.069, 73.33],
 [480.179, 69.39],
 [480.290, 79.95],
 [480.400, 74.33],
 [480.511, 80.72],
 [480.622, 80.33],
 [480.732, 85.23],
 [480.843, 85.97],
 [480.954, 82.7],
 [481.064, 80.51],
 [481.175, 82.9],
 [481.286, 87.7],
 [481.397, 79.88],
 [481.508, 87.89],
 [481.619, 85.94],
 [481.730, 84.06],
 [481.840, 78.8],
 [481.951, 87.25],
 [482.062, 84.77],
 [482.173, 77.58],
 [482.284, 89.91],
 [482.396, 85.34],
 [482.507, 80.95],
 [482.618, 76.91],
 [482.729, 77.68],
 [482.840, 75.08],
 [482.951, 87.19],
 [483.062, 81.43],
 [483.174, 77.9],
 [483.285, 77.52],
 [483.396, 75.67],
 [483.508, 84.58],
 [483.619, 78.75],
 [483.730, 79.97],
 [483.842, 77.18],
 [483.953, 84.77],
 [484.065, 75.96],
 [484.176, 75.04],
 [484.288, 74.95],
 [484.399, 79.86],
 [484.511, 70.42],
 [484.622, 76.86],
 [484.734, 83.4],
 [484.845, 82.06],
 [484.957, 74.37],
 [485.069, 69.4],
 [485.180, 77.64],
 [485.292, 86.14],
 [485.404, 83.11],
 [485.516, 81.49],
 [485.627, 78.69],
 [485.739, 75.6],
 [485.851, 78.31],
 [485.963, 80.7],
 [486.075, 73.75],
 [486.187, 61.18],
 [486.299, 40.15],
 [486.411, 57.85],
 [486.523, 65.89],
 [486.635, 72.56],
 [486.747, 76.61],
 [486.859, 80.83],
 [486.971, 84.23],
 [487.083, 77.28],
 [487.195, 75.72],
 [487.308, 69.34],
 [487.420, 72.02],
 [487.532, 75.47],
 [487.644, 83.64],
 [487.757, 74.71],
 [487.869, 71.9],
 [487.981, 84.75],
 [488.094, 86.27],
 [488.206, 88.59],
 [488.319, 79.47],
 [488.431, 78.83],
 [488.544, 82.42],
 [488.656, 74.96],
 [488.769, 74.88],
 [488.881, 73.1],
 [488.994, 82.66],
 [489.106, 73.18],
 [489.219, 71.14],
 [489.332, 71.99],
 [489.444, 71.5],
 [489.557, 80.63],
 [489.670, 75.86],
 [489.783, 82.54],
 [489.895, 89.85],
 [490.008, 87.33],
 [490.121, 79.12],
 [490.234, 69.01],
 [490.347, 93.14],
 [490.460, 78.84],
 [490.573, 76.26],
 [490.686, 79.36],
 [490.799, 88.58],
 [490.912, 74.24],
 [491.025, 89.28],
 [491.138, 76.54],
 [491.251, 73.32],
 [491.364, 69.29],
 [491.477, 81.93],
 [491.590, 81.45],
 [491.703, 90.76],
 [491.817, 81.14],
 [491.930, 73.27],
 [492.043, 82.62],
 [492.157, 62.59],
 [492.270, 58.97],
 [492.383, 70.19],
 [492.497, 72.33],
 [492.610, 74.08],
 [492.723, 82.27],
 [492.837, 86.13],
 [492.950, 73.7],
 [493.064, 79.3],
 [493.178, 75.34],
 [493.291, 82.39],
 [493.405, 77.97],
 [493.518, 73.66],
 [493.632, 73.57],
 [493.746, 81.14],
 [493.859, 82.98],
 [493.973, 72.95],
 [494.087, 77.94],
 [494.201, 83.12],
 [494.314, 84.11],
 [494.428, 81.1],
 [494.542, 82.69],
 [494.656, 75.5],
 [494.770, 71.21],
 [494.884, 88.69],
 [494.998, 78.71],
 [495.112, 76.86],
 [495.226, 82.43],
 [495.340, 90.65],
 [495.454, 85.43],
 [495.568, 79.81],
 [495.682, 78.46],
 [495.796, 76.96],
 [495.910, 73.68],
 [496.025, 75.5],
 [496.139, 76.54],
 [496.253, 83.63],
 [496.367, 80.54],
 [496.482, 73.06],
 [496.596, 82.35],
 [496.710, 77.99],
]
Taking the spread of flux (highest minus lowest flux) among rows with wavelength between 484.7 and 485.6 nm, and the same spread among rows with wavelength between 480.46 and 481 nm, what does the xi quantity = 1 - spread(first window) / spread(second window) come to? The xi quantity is -2.0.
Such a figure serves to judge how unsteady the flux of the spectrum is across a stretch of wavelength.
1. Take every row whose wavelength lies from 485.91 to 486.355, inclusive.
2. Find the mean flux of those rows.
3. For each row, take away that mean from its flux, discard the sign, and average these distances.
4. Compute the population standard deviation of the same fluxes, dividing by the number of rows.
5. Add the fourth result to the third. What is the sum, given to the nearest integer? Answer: 29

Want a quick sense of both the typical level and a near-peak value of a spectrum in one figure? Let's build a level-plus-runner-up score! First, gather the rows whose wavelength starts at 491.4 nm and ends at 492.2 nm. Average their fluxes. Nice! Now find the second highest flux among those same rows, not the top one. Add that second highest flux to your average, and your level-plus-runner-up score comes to 161.7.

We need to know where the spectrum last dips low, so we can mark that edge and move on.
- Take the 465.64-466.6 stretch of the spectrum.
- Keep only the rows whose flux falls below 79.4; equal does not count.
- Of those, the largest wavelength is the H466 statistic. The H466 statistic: 466.555 nm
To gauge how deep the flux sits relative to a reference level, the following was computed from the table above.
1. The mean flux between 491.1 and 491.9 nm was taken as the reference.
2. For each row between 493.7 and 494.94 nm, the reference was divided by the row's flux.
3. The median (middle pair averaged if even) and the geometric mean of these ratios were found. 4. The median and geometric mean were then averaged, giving 0.98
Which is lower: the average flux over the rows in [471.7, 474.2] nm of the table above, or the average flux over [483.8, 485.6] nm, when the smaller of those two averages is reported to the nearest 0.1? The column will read 78.3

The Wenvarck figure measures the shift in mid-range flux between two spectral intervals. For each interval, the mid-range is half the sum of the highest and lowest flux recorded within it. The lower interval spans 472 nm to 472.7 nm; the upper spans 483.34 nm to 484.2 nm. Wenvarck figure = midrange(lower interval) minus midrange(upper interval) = -2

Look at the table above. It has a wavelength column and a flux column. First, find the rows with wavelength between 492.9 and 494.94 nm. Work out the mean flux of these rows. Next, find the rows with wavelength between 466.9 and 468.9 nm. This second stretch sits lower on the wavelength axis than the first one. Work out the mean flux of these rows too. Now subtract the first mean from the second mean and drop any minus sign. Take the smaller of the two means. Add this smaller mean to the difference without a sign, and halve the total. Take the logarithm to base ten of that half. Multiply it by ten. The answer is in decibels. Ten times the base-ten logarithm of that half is 16.0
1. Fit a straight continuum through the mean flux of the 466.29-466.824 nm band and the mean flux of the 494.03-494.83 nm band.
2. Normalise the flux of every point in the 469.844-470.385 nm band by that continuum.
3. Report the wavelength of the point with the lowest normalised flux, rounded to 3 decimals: 470.331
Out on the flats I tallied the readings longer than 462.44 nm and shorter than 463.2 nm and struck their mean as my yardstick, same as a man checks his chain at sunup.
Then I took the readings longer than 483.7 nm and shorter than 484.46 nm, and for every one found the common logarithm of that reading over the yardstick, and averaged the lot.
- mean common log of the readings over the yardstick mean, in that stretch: -0.026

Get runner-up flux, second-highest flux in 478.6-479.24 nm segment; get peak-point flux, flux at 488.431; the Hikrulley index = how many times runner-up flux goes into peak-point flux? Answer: 0.99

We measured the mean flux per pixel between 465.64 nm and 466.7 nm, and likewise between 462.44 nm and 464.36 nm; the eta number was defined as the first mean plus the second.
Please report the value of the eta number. 154.5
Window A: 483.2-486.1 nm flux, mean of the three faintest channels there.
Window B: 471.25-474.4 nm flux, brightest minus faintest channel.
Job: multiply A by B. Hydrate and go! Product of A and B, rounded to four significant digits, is 1064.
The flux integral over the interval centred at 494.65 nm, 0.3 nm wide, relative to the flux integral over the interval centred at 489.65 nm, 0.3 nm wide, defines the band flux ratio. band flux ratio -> 0.97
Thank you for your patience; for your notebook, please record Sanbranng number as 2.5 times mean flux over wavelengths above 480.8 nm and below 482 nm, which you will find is 210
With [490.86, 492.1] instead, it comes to 199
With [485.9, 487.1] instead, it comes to 175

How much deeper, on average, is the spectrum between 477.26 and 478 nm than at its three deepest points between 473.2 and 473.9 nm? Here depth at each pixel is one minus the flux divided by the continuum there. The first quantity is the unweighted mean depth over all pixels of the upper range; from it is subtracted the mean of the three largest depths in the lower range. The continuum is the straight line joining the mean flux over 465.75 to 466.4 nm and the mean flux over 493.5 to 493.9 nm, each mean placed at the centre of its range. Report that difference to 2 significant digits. -0.12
